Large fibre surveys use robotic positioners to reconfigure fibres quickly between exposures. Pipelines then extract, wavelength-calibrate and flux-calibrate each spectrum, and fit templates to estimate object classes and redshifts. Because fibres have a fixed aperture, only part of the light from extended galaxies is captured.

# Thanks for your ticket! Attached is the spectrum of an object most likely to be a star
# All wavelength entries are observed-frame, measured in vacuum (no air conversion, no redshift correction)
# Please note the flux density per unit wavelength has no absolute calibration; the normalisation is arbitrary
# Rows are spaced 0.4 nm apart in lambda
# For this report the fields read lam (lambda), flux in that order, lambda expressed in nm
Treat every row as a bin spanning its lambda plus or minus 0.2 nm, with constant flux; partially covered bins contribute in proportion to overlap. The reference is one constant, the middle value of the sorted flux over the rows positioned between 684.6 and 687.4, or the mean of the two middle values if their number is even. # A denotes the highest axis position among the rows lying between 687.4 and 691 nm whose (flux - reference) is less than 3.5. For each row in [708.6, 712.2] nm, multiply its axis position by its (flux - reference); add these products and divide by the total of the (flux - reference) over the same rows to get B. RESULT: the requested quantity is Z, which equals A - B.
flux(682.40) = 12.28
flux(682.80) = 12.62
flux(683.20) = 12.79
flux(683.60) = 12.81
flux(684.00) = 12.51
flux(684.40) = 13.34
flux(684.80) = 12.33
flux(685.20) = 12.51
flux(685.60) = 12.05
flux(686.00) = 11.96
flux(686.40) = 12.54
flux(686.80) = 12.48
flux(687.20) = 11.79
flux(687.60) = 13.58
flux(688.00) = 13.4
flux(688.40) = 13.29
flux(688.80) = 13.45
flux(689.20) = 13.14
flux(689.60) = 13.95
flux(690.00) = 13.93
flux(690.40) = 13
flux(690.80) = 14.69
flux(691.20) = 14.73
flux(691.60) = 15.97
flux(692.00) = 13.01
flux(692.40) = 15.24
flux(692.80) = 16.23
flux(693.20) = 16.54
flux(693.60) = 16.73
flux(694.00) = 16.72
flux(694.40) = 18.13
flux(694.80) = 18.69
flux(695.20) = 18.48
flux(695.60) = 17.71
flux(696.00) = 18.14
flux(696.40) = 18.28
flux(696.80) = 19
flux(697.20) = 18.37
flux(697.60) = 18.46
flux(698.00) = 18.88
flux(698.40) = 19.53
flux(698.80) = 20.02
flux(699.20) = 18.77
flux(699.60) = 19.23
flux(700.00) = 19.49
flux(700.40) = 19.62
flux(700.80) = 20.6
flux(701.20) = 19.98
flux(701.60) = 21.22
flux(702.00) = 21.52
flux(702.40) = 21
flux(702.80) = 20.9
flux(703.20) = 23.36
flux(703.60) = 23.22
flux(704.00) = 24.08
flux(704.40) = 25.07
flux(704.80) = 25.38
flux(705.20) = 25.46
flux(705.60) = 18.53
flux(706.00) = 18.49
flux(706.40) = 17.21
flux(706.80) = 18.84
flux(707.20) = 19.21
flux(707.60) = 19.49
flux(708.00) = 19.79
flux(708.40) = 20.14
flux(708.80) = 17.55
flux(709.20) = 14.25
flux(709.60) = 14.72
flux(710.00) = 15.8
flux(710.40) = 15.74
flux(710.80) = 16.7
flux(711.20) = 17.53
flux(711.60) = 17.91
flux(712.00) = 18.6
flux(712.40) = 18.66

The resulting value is -19.83 nm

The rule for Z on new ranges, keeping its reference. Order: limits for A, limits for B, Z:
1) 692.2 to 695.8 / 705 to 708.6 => -14.32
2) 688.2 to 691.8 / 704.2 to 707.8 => -14.51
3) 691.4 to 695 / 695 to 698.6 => -4.46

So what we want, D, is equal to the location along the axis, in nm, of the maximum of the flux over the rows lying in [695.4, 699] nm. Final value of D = 698.80 nm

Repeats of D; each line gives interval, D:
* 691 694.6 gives 694.40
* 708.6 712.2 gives 712.00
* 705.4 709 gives 708.40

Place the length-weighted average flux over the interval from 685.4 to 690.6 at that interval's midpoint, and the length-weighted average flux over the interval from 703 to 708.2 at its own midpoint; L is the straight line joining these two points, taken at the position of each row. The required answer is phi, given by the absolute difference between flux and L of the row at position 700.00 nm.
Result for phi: 0.78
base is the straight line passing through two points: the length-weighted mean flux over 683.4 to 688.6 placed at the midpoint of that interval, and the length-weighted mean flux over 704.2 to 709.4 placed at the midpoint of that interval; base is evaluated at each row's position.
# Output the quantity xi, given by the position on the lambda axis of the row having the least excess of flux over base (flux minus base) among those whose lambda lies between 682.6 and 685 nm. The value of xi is 684.80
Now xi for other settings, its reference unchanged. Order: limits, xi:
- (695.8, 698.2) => 697.60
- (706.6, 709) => 708.80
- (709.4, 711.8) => 709.60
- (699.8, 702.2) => 700.40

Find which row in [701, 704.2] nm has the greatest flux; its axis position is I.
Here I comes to 704.00 nm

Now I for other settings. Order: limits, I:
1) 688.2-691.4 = 691.20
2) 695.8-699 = 698.80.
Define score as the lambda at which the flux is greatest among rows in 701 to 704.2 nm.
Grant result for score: 704.00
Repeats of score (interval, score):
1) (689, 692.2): 691.60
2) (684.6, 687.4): 686.40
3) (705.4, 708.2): 708.00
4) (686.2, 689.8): 689.60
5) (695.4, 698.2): 696.80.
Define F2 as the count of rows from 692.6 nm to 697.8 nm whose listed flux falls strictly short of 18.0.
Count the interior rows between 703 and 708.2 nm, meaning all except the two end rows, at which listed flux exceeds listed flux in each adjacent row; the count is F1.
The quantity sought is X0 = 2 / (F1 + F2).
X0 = 0.33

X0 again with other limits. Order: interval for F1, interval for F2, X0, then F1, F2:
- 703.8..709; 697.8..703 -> 1.00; 2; 0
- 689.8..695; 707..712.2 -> 0.20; 2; 8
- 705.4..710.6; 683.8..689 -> 0.13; 2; 13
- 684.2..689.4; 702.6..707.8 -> 0.40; 4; 1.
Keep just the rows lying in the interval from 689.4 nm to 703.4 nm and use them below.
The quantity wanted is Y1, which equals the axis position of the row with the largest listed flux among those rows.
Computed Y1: 703.20 nm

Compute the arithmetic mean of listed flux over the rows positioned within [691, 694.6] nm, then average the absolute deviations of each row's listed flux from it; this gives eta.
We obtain 1.06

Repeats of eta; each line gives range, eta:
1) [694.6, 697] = 0.34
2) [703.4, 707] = 3.15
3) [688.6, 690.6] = 0.36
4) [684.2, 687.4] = 0.34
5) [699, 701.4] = 0.45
